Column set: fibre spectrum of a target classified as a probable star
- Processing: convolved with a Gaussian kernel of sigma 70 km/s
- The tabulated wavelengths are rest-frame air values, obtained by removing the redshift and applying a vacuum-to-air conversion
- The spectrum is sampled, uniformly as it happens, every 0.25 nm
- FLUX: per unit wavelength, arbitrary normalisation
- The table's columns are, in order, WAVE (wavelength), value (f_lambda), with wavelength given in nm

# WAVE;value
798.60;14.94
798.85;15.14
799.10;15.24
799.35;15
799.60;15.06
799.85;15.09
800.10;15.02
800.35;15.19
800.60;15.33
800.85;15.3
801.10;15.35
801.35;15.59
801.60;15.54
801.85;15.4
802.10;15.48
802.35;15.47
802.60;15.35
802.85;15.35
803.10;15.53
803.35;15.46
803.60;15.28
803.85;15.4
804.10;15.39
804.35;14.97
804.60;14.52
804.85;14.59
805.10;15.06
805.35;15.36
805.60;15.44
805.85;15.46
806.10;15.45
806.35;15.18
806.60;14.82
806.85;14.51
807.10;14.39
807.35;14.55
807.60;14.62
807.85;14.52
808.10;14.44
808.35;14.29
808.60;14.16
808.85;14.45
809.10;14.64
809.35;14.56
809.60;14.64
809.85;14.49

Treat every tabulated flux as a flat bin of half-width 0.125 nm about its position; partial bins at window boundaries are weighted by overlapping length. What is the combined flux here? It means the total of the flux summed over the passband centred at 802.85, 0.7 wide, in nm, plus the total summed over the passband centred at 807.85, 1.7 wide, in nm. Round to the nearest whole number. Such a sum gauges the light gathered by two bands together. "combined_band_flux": 147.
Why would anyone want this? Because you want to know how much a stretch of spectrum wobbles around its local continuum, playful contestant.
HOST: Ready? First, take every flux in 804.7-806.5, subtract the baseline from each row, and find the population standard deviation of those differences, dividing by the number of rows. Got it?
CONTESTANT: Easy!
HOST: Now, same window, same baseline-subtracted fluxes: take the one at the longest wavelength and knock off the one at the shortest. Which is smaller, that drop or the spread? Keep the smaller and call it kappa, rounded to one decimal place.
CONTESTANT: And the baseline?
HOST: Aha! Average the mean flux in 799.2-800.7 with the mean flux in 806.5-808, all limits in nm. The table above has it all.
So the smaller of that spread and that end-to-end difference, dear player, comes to 0.3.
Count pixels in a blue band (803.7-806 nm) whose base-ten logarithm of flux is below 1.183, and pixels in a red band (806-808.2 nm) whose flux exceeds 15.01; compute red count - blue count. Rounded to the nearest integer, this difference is -2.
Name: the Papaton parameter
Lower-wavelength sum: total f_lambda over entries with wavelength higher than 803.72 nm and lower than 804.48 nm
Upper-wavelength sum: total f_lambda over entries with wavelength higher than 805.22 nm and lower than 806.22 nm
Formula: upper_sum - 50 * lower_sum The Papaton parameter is -2226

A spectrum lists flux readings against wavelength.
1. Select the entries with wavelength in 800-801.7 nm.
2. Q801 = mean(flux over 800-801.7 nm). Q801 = 15.3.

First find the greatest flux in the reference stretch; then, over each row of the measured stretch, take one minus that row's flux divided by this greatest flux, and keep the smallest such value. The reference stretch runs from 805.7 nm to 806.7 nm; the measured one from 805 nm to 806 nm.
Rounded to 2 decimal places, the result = 0.00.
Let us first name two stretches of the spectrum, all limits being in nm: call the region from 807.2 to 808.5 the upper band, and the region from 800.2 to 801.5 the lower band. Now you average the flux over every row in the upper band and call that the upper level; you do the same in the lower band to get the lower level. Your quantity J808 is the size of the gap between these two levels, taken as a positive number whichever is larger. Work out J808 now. 0.87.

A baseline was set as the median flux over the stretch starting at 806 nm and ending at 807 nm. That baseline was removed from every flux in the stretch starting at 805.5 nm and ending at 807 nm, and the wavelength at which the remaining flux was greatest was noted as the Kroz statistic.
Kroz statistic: 805.85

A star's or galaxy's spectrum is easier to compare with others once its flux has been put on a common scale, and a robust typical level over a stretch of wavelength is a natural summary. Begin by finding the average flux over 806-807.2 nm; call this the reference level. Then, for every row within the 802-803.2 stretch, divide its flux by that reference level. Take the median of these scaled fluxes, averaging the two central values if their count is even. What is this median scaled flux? 1.040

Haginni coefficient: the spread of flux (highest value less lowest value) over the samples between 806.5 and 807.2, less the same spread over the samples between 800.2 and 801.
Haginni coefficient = 0.29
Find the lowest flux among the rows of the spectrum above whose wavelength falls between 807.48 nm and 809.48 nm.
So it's 14.16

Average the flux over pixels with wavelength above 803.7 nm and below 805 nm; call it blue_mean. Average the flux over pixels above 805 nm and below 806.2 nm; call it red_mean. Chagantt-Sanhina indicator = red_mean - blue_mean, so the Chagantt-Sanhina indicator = 0.4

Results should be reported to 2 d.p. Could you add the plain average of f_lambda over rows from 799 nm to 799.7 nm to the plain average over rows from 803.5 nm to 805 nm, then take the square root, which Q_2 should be 5.49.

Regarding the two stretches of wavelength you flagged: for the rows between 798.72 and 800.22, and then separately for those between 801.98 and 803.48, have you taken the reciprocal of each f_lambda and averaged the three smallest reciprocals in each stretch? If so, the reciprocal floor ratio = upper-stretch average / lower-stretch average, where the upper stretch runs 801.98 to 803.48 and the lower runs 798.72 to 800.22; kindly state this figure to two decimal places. 0.98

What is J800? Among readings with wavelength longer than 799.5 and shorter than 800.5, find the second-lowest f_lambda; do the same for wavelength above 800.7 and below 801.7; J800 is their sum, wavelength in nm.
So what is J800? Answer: 30.4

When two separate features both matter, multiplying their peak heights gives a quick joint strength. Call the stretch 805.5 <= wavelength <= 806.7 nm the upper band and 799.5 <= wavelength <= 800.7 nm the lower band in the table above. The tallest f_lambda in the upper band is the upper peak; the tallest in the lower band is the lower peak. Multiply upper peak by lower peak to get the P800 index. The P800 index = 237.0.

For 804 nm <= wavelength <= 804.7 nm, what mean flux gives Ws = 14.96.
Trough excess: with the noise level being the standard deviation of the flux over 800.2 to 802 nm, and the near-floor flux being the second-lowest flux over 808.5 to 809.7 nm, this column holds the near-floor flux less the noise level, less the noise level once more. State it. 14.2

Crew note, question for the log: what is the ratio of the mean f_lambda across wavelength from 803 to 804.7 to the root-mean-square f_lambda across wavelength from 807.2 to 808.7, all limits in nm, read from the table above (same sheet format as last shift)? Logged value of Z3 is 1.055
